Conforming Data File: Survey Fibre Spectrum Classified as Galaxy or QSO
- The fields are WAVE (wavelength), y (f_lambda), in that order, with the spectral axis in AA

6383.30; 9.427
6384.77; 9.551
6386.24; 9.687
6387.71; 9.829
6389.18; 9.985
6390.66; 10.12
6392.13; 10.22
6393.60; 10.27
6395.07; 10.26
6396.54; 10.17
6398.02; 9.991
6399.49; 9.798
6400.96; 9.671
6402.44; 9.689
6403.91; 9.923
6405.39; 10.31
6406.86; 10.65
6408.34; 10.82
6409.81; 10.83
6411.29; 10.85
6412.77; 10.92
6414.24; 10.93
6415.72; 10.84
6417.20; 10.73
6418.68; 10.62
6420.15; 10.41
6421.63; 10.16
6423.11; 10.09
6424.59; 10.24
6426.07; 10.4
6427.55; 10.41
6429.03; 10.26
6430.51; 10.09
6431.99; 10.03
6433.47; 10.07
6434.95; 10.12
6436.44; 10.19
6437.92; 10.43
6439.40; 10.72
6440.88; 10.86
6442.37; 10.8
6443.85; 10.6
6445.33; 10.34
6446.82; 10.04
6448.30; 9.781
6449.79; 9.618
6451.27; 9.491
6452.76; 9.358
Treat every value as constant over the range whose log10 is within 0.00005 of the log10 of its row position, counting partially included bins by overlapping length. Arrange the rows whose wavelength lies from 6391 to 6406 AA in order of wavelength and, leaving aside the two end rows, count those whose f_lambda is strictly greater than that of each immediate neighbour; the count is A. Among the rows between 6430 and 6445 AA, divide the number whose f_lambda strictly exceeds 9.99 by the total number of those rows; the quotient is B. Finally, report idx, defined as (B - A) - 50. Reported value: -50.0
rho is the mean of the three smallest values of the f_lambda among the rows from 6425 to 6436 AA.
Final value 10.1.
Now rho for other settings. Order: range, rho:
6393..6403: 9.7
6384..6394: 9.7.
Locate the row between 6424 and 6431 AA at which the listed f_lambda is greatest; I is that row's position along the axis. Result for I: 6427.55 AA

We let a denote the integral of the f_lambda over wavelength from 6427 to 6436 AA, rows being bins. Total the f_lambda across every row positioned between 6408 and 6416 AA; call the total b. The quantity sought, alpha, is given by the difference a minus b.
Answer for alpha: 26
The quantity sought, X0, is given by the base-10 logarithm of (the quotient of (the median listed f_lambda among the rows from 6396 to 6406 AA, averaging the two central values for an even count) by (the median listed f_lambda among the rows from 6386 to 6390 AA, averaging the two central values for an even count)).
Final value 0.004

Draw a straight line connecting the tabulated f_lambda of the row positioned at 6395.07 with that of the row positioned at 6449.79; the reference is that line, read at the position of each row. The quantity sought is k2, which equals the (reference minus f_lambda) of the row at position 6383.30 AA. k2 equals 1.0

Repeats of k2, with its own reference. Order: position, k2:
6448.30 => -0.1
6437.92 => -0.7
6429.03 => -0.4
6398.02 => 0.2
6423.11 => -0.2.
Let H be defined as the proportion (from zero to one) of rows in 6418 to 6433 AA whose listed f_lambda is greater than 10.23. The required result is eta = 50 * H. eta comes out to 30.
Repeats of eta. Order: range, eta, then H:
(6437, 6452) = 30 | 0.60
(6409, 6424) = 40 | 0.80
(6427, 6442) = 25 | 0.50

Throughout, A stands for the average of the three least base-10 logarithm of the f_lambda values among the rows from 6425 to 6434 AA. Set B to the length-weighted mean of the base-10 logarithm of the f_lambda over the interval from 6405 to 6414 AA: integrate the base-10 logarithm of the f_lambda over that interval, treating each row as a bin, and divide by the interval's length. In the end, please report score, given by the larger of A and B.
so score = 1.03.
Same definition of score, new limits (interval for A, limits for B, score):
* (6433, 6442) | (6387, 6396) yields 1.01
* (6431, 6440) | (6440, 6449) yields 1.02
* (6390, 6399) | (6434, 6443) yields 1.02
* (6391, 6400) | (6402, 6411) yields 1.02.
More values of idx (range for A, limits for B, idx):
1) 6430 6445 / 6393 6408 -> -50.4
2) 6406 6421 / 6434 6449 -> -50.1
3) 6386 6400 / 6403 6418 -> -50.1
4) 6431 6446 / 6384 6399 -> -50.4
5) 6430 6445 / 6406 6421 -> -50.0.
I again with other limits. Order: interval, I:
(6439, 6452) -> 6440.88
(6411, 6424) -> 6414.24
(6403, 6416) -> 6414.24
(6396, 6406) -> 6405.39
